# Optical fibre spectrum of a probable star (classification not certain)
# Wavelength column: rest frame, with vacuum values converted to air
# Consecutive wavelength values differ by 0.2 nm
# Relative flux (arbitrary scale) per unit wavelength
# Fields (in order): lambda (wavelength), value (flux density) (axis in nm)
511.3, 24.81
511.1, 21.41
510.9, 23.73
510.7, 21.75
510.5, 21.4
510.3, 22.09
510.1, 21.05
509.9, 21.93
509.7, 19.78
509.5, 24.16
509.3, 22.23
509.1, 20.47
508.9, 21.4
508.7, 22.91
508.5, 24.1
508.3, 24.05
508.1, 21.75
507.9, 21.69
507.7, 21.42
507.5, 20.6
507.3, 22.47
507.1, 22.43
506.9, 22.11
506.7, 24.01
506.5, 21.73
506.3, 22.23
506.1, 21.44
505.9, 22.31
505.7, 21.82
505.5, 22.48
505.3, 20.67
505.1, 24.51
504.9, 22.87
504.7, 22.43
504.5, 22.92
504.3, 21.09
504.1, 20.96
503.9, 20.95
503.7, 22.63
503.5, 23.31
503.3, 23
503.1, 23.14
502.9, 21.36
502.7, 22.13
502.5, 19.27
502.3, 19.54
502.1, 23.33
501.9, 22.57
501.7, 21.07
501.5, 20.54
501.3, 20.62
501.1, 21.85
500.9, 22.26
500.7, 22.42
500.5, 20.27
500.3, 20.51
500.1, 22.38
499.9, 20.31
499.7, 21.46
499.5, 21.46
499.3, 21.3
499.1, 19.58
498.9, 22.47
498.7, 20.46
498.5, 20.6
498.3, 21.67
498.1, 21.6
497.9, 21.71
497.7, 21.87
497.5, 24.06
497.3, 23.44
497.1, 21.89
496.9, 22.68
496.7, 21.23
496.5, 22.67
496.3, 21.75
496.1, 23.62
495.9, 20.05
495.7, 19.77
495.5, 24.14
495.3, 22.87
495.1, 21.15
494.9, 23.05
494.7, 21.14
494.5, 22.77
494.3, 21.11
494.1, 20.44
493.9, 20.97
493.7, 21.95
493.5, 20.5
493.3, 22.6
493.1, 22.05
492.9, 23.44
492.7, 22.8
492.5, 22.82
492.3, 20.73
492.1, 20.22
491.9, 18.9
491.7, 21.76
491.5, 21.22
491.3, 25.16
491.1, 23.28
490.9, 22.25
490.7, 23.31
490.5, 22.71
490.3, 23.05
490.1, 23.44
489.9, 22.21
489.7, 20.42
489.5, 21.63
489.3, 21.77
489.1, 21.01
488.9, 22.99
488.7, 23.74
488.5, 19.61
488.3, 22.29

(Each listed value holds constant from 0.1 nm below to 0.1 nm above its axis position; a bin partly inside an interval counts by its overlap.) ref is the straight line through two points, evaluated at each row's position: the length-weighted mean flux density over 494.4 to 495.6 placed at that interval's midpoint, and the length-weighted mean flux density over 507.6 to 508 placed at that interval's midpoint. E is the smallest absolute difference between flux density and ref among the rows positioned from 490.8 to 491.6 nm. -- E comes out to 0.47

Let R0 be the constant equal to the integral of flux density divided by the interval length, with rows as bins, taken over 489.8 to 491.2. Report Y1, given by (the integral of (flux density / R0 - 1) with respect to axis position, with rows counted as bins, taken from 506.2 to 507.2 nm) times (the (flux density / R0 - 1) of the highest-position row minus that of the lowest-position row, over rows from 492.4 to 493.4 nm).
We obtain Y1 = 0.000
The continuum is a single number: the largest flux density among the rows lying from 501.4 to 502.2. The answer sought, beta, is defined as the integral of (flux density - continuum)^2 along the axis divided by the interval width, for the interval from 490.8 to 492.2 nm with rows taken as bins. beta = 6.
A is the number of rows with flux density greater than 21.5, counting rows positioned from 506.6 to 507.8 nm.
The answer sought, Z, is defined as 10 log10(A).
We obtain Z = 6.0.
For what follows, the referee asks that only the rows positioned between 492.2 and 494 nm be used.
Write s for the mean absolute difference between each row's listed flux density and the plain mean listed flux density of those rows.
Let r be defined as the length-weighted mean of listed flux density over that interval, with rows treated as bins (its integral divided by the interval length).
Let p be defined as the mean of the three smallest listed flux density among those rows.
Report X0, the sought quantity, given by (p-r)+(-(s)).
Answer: -2.1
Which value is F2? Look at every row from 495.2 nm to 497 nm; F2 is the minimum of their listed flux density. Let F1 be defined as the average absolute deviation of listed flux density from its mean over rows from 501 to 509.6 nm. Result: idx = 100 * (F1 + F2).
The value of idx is 2074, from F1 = 0.97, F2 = 19.77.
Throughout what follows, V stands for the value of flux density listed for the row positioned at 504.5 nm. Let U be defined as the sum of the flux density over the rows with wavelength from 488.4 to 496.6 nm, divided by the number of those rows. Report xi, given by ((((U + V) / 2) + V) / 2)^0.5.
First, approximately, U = 21.98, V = 22.92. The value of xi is 4.76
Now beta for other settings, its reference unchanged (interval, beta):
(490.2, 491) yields 0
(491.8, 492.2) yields 15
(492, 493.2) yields 3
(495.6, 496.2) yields 8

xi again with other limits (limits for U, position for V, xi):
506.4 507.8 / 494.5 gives 4.75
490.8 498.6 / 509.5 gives 4.86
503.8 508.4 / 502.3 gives 4.49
